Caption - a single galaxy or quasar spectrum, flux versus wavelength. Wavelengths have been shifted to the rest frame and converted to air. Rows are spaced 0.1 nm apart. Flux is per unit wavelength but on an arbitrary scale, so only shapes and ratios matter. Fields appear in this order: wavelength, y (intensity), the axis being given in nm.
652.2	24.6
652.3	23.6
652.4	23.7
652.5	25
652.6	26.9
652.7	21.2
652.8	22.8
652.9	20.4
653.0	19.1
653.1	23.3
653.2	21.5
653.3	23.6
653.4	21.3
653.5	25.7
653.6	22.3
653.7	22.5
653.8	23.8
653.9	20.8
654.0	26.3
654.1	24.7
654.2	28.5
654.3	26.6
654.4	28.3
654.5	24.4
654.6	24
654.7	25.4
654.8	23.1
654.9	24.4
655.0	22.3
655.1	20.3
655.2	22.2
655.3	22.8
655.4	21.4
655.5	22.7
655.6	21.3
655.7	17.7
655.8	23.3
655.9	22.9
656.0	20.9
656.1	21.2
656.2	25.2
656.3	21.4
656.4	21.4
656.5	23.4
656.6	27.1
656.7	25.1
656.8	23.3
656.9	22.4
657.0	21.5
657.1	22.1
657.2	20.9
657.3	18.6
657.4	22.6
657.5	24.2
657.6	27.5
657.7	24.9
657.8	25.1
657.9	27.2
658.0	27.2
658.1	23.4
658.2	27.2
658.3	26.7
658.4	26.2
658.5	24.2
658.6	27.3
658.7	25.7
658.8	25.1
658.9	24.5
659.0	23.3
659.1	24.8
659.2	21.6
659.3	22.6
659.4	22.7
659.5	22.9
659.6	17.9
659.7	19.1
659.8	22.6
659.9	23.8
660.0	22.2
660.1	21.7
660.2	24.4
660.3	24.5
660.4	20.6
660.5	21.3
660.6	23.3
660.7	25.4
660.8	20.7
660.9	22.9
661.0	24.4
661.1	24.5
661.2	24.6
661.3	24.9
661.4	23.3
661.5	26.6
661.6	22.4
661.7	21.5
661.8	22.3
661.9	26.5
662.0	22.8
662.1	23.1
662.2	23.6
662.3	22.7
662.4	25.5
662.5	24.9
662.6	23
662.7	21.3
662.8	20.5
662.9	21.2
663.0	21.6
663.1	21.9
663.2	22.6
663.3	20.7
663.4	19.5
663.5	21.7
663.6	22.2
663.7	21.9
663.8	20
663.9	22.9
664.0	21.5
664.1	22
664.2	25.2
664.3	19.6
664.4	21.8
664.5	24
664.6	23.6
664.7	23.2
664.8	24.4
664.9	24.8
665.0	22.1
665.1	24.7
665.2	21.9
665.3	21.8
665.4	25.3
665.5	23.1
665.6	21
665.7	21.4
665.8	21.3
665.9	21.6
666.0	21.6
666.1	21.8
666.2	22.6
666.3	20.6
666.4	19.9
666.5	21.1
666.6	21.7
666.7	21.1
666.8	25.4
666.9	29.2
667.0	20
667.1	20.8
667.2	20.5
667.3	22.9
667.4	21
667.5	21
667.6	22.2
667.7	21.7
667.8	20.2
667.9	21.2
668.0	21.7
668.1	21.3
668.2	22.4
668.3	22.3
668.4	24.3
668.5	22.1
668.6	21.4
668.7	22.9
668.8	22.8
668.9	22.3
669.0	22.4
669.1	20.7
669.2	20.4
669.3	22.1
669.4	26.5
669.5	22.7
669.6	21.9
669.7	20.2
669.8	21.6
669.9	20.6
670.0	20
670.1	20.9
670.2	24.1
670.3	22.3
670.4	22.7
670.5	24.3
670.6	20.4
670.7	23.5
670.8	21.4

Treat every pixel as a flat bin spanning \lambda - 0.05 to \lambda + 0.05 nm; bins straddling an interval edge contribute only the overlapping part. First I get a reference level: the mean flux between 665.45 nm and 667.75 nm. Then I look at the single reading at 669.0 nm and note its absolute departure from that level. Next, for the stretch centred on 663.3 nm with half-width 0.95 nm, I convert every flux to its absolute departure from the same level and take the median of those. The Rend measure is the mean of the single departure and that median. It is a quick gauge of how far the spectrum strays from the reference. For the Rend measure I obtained 0.6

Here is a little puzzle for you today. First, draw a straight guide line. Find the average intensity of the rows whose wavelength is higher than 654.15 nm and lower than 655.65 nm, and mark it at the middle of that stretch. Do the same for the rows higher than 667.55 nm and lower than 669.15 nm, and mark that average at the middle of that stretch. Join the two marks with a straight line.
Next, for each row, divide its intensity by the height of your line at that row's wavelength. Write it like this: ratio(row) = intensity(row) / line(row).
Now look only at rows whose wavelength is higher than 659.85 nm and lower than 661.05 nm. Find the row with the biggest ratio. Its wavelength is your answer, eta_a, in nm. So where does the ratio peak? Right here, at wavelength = 660.7 nm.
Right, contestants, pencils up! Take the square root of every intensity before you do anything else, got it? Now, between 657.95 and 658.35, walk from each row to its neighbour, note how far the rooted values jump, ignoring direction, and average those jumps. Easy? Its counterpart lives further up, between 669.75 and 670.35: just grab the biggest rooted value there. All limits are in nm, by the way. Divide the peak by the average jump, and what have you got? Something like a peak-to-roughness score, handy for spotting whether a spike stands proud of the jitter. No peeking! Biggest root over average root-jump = 18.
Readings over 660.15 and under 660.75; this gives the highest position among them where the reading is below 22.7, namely 660.5 nm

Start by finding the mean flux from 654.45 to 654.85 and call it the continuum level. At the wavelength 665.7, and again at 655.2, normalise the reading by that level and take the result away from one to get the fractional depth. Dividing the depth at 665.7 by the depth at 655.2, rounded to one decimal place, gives 1.4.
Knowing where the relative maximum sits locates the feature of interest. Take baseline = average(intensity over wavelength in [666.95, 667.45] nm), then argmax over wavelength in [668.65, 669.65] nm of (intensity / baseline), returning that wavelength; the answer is 669.4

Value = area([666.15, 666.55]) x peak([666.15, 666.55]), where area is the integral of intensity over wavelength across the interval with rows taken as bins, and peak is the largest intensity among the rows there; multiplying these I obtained 190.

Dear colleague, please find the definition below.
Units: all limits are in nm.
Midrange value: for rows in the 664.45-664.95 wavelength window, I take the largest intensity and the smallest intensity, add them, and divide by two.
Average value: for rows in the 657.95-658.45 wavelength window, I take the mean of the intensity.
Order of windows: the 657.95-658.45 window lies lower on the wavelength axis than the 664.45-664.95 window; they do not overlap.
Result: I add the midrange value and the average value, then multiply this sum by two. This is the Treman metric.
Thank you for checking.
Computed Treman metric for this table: 100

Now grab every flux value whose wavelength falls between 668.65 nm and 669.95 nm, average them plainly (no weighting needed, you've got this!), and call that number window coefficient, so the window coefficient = 22.1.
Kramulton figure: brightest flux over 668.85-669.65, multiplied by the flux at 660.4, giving 546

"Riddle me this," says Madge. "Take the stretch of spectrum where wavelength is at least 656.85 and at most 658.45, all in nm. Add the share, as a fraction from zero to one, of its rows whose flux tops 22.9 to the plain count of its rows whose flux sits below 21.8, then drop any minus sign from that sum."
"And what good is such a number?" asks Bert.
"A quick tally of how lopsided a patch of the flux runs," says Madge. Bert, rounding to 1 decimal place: 3.6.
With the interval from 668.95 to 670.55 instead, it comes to 7.2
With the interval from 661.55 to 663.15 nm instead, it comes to 5.4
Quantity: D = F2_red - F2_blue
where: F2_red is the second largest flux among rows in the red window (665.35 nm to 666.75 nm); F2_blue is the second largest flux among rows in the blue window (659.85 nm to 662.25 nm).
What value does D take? -3.4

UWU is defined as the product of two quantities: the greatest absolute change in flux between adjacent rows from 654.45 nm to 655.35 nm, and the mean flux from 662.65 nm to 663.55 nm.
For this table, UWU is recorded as 49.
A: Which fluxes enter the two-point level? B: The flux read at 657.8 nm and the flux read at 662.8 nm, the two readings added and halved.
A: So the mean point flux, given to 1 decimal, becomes 22.8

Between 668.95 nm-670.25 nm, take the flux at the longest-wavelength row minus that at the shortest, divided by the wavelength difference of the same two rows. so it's 1.4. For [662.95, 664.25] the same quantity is 3.0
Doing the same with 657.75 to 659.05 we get -1.5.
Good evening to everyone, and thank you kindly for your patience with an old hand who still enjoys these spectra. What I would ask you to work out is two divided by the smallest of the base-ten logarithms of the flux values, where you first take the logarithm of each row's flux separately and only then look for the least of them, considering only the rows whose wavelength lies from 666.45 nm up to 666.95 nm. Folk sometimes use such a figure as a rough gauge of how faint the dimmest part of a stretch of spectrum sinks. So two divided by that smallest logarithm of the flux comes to 1.51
